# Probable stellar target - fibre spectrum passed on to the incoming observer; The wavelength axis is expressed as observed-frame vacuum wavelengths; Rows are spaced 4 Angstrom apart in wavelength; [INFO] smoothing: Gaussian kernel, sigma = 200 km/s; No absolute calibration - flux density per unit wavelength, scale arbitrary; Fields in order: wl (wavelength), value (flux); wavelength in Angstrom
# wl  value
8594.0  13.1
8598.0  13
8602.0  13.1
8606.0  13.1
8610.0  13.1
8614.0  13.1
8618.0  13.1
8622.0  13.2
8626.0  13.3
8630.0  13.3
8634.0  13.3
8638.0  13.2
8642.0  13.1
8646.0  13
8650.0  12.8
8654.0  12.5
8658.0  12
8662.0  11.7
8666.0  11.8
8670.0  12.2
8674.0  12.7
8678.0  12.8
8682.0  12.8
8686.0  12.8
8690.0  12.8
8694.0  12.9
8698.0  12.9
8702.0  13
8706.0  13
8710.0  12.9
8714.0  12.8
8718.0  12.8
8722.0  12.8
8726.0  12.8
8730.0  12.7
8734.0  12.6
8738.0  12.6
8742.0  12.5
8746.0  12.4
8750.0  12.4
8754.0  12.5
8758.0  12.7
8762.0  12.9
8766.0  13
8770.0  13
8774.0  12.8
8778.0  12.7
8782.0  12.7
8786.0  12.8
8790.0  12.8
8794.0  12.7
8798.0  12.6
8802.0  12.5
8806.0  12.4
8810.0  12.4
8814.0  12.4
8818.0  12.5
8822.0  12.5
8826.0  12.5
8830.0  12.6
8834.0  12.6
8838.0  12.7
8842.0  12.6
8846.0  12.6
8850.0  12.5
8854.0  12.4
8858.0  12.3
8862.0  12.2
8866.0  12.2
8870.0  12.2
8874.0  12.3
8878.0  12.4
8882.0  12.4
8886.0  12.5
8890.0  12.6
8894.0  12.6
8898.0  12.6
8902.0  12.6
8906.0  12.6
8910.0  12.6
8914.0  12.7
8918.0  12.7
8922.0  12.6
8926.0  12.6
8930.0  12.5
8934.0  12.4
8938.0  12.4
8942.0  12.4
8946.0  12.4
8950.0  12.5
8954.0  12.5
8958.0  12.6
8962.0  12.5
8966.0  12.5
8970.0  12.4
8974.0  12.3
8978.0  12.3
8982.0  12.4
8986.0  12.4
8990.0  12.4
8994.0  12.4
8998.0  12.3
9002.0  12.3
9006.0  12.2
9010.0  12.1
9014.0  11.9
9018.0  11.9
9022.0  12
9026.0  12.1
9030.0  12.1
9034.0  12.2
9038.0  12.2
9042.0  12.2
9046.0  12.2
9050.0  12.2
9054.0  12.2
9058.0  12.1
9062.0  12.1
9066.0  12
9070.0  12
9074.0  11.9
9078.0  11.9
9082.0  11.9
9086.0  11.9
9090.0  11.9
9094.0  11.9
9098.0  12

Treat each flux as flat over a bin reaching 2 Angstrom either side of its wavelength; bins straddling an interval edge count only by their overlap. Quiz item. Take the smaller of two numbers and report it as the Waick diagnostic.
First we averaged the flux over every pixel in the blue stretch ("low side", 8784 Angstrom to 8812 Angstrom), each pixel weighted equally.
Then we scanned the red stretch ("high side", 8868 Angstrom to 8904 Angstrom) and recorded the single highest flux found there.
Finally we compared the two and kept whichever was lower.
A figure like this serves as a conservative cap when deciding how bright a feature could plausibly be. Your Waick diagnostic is 12.6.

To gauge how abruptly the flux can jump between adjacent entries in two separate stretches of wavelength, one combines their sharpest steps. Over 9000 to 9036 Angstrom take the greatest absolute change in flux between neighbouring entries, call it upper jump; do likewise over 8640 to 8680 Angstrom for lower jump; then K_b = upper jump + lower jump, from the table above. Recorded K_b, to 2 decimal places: 0.70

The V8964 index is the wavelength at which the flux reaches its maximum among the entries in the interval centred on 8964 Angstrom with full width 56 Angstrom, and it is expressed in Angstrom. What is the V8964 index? 8958.0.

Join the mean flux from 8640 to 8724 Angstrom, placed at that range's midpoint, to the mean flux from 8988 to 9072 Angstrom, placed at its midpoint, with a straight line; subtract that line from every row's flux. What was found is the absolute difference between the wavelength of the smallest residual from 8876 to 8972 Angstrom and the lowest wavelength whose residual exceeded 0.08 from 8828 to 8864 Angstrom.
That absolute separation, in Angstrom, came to 48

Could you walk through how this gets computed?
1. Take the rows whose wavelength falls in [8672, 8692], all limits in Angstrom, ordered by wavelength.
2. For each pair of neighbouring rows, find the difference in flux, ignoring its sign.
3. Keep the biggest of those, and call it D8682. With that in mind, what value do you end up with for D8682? 0.10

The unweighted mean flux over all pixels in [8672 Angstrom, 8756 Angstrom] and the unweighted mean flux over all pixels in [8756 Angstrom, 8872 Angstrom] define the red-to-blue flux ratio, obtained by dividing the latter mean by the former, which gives 0.99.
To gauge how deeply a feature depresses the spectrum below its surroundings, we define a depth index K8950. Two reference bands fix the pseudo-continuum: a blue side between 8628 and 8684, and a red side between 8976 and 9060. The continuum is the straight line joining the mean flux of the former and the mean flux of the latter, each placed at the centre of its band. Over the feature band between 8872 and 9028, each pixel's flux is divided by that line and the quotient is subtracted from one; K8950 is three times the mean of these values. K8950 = -0.03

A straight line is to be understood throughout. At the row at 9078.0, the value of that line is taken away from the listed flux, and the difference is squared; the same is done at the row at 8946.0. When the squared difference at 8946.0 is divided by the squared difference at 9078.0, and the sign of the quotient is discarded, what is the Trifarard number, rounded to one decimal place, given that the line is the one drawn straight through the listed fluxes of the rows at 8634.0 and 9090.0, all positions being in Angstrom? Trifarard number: 2.5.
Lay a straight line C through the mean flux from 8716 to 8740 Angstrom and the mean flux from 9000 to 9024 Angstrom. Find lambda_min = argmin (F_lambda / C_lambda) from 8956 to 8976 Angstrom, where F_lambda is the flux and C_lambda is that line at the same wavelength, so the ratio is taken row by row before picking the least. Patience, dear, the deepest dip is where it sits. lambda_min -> 8974.0 Angstrom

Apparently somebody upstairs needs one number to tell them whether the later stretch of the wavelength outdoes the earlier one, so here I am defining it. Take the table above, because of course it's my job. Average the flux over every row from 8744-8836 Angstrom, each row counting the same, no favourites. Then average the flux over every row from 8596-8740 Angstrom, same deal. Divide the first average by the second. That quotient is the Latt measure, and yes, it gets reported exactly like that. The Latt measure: 0.98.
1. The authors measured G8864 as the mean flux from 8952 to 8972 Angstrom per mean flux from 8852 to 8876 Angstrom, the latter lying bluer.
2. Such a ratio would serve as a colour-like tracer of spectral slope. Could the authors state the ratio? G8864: 1.02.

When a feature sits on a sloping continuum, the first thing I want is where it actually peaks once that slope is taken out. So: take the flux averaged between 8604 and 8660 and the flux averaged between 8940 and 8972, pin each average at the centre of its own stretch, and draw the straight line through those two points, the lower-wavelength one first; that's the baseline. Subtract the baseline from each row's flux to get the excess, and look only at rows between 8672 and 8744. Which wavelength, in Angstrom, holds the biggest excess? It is 8706.0 Angstrom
